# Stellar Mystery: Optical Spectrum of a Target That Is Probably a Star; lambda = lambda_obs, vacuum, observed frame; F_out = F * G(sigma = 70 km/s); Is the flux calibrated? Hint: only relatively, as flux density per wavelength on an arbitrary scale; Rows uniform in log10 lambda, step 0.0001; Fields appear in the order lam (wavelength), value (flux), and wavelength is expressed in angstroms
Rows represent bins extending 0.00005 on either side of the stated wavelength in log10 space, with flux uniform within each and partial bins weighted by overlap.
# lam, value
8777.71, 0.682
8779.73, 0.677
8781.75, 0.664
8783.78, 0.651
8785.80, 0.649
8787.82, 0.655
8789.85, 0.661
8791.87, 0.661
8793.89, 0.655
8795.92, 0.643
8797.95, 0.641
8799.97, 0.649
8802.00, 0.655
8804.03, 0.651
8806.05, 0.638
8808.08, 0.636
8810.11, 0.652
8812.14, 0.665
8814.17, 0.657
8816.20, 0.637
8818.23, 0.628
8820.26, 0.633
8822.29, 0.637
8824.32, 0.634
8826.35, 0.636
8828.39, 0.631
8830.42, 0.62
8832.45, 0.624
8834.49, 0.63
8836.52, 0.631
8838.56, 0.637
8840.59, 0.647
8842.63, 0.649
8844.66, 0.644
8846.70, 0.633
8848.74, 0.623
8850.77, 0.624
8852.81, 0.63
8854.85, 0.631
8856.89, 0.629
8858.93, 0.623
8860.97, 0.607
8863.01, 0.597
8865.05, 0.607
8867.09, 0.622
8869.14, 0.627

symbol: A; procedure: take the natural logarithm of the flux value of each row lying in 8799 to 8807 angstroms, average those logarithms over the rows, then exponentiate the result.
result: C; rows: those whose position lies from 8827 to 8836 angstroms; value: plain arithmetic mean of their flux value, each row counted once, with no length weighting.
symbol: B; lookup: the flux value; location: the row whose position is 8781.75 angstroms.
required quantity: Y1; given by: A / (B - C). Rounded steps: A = 0.648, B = 0.664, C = 0.626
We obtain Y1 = 17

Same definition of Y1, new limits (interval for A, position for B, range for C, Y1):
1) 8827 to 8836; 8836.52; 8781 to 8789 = -26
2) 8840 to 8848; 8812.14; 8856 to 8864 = 13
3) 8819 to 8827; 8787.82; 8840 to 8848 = 54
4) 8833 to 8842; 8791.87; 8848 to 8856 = 19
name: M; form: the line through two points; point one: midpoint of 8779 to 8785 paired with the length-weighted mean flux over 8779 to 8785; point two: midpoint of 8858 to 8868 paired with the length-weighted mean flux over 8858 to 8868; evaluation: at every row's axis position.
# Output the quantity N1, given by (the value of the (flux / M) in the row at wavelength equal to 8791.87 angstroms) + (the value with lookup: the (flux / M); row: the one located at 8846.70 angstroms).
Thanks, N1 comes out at 2.03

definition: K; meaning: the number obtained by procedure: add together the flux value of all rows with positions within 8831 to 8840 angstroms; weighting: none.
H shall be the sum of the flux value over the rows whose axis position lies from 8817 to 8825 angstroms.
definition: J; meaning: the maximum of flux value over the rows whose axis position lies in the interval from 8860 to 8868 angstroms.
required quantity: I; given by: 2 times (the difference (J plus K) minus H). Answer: 1.22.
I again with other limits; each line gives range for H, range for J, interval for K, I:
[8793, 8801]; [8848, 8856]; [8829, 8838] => 1.10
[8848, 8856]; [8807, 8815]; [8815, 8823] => 1.38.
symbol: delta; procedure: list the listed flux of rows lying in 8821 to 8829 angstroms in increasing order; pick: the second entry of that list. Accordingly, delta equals 0.634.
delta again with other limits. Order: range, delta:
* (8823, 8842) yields 0.624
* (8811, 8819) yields 0.637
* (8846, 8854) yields 0.624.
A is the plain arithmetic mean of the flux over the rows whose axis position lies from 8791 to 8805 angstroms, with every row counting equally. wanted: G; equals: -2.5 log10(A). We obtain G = 0.47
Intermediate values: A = 0.651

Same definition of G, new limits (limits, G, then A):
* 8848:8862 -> 0.51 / 0.624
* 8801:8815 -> 0.47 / 0.651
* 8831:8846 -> 0.49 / 0.637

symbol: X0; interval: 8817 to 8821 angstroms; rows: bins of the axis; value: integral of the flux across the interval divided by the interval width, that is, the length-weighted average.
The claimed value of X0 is 0.631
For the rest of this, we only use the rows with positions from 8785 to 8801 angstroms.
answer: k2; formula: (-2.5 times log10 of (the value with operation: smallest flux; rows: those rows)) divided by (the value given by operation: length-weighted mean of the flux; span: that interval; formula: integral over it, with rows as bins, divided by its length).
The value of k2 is 0.74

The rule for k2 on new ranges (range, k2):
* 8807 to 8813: 0.76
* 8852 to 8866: 0.91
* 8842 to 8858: 0.81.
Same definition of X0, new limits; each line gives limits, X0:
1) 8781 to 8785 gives 0.656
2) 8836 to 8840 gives 0.636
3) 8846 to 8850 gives 0.628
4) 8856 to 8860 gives 0.626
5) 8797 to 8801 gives 0.646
